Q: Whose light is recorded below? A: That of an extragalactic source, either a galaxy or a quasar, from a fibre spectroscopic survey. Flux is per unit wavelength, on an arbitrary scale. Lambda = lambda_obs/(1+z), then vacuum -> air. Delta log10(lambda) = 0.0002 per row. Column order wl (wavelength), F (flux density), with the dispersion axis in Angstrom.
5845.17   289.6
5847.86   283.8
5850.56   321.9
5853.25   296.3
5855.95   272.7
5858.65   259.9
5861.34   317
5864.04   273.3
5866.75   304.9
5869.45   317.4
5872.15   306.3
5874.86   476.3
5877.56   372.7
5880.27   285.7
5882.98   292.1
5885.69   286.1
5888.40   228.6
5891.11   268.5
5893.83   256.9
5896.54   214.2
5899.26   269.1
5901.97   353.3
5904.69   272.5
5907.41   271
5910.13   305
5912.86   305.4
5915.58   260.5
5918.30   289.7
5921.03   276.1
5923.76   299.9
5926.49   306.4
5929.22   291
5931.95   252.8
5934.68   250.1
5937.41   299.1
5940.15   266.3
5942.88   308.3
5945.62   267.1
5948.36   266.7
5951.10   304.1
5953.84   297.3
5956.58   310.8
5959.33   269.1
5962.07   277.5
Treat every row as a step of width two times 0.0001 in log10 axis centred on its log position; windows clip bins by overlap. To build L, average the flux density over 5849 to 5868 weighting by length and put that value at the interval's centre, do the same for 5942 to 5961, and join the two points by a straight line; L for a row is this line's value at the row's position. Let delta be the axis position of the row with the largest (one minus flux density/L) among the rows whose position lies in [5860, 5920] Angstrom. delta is 5896.54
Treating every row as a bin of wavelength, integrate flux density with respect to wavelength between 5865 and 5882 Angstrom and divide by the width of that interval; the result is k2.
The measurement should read 341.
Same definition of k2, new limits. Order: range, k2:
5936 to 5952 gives 285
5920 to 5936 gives 280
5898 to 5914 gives 296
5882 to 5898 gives 257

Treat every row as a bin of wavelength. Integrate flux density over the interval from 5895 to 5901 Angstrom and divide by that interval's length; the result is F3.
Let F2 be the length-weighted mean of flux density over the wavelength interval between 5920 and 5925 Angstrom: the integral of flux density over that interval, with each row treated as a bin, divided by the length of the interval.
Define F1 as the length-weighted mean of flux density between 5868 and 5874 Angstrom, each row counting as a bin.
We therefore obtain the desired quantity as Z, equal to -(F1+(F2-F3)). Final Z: -364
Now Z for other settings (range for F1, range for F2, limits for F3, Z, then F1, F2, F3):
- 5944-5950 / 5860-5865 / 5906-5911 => -281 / 270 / 297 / 286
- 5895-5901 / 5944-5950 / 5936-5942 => -235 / 250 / 270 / 285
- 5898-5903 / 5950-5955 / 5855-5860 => -344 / 310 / 301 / 266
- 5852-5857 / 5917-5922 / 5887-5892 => -321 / 285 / 283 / 247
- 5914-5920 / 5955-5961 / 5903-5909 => -289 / 276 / 290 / 277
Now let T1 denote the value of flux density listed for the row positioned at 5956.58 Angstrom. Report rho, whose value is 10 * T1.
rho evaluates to 3108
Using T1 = 310.8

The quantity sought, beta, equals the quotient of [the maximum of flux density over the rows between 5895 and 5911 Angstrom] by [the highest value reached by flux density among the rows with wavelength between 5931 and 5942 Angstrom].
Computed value 1.2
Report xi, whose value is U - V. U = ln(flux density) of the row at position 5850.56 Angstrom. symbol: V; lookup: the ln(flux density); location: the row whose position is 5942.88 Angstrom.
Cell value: 0.04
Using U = 5.77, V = 5.73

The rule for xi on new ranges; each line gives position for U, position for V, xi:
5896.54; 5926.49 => -0.36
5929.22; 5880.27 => 0.02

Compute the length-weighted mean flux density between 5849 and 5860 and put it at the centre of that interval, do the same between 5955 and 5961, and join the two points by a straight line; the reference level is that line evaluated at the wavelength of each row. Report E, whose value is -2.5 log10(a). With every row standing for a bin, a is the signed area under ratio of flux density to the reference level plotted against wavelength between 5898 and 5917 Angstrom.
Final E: -3.21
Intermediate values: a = 19.2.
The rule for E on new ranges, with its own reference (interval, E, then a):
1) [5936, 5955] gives -3.19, 18.8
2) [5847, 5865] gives -3.15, 18.1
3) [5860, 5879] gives -3.37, 22.3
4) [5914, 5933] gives -3.17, 18.6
